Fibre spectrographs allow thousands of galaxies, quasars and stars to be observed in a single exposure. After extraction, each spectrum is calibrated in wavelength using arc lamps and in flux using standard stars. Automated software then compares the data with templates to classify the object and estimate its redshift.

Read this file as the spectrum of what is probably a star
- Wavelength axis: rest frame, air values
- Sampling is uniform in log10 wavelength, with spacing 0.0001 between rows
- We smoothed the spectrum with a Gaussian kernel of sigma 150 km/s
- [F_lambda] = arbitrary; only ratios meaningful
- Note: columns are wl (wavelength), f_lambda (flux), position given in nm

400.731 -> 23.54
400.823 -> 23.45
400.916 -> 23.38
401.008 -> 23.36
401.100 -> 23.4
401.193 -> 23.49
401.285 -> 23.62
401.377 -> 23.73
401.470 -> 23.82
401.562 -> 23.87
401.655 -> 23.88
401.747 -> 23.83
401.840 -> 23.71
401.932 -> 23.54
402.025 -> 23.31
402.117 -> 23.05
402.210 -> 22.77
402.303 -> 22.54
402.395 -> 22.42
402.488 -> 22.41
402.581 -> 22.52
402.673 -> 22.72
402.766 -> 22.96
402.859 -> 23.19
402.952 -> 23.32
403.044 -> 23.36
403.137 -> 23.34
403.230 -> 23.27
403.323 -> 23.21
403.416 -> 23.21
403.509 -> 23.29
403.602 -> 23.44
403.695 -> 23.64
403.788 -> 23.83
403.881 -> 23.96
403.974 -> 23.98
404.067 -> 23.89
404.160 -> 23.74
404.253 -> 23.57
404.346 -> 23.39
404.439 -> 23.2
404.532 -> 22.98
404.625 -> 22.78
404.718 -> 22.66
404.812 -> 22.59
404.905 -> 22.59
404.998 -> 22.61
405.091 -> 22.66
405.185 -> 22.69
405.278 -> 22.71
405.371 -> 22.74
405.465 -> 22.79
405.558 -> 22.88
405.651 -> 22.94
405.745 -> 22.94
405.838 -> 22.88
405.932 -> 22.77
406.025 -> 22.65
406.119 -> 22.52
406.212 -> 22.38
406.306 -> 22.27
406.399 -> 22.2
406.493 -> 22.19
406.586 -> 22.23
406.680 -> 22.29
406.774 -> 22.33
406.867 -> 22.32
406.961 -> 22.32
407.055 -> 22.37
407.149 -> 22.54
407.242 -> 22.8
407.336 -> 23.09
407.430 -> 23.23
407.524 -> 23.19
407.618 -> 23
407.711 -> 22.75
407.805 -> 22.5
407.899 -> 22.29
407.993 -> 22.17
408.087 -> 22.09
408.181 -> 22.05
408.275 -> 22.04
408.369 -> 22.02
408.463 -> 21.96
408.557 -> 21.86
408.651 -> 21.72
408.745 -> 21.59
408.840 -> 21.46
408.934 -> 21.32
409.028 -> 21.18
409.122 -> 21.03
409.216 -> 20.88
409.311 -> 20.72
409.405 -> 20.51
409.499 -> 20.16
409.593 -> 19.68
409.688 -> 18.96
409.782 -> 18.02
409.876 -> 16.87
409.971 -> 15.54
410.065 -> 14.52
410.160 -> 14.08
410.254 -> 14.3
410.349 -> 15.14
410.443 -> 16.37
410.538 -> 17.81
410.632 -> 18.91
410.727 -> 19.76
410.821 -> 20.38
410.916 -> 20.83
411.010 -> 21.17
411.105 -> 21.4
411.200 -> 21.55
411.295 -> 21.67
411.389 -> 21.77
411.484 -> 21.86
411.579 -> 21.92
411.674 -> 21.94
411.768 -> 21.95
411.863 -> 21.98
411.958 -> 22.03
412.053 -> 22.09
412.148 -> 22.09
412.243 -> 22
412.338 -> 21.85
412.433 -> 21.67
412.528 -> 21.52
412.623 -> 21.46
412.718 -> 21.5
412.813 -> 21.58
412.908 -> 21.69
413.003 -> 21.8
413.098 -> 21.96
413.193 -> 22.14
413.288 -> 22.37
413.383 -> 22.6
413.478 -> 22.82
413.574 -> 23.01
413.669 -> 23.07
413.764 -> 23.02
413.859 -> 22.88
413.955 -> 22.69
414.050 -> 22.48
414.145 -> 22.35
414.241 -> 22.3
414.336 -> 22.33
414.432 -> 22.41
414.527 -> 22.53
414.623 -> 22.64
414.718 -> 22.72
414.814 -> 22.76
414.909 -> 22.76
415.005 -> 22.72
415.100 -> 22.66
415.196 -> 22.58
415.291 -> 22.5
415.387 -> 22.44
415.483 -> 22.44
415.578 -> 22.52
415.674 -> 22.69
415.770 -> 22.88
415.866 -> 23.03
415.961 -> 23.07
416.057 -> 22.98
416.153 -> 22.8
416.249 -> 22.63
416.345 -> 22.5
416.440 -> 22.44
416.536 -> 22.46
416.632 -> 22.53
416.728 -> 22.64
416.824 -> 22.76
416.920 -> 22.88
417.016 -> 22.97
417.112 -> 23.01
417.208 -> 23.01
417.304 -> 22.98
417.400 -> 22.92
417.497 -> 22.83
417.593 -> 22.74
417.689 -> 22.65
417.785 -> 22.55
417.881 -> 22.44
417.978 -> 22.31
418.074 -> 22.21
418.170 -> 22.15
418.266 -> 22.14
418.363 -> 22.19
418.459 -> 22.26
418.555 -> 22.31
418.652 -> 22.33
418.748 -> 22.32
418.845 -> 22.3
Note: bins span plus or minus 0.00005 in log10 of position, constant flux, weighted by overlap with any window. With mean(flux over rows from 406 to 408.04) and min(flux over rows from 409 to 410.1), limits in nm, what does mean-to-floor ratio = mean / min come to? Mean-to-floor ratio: 1.55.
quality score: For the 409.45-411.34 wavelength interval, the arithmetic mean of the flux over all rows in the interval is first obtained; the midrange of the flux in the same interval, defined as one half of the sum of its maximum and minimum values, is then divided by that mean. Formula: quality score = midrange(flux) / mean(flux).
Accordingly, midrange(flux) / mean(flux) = 0.97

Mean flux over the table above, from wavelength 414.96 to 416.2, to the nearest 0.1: 22.7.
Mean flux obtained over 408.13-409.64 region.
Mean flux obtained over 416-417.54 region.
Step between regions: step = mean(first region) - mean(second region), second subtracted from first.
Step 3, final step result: -1.5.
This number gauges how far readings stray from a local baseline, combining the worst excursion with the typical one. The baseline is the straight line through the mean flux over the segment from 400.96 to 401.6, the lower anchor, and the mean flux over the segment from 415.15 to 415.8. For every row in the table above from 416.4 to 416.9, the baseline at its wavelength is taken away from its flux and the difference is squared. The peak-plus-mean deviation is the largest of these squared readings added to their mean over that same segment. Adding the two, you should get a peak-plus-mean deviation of 0.1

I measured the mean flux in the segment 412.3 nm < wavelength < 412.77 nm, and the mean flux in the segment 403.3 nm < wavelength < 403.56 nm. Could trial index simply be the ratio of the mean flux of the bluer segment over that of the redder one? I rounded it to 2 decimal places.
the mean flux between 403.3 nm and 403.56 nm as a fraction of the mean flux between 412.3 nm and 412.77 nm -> 1.08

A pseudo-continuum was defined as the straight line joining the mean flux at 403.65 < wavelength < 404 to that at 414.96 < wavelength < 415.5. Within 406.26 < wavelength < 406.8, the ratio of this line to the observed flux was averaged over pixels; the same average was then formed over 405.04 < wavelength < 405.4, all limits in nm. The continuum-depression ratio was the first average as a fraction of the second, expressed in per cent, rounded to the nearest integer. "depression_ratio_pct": 101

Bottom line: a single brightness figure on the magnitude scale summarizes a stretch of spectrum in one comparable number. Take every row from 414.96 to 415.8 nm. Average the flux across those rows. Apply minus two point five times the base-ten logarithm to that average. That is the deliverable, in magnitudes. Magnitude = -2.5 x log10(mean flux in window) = -3.39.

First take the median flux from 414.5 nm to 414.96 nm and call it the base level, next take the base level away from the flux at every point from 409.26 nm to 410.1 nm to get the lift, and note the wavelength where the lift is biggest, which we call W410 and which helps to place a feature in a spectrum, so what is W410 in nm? 409.311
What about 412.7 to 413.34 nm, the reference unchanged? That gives 413.288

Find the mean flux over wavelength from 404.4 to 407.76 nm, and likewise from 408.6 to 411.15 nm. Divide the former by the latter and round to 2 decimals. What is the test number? 1.19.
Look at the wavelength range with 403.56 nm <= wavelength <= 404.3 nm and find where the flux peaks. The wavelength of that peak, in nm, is 403.974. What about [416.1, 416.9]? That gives 416.153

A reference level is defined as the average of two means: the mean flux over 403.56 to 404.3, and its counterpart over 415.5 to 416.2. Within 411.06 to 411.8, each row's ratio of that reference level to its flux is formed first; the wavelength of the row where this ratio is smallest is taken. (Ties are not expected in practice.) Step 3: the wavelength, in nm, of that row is 411.768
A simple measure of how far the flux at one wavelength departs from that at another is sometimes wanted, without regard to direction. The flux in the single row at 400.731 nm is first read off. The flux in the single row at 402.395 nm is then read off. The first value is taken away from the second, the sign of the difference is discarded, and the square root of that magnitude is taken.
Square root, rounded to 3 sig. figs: 1.06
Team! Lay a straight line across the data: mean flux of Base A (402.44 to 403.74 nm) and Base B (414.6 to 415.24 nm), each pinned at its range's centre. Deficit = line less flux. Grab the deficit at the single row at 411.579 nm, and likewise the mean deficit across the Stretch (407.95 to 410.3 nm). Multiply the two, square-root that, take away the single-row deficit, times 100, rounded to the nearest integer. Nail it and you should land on 75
